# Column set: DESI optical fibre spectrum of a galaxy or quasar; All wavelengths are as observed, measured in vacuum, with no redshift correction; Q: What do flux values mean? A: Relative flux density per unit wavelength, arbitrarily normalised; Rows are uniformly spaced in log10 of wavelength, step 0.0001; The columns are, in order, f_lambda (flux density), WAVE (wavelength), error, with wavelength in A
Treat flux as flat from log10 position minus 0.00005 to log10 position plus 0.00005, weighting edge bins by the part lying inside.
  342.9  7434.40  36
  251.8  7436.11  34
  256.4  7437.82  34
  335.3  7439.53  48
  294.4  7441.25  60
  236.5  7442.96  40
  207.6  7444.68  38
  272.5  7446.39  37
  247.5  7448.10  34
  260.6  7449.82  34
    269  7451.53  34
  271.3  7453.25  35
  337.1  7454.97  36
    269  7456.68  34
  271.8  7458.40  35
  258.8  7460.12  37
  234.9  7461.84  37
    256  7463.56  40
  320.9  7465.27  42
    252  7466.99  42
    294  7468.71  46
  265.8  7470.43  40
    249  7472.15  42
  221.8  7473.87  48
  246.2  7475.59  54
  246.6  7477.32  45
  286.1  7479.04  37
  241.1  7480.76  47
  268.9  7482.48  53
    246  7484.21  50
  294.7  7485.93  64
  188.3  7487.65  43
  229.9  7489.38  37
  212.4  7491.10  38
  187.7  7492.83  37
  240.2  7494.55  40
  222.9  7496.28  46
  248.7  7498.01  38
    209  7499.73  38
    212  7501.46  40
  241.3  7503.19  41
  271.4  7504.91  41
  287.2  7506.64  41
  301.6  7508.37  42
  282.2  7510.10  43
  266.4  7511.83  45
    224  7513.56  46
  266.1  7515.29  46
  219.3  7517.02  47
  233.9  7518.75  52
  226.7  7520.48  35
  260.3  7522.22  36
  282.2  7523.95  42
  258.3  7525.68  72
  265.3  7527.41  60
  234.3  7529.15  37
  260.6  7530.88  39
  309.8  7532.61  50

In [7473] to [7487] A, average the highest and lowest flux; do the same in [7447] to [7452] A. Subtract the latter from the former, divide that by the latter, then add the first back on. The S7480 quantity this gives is 258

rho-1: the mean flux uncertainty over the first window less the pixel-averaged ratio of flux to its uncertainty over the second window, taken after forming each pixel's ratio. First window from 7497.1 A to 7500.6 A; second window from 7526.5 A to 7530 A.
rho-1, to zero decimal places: 33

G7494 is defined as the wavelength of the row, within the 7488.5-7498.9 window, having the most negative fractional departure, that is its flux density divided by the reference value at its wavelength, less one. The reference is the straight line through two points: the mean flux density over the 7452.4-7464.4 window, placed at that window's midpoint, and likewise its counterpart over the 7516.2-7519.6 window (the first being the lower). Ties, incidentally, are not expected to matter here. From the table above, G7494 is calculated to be 7492.83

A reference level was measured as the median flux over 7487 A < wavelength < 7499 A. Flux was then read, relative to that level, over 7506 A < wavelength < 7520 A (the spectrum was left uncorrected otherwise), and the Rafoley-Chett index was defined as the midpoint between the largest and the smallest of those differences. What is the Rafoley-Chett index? 38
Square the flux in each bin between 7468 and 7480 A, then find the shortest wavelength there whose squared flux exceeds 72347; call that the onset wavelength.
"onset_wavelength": 7468.71 A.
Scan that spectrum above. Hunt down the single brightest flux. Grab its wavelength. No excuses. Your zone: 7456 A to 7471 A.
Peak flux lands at 7465.27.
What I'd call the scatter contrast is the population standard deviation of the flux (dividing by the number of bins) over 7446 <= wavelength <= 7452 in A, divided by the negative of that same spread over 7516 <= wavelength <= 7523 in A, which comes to -0.6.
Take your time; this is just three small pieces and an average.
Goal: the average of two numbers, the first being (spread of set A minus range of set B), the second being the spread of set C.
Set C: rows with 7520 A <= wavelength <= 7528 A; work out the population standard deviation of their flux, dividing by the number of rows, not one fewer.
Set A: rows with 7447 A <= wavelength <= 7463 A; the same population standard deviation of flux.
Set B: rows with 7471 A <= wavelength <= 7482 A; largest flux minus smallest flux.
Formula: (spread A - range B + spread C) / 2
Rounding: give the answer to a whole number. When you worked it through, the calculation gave -10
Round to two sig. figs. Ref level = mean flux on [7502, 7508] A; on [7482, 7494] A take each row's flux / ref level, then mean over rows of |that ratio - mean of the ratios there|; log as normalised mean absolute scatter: 0.12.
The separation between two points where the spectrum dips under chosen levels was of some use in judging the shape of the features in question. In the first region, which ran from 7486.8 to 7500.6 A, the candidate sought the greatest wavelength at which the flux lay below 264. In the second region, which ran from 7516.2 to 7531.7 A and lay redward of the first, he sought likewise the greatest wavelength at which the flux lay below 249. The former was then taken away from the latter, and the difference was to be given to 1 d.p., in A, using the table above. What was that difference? 29.4 A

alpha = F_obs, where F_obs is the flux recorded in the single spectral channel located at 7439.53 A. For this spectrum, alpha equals 335.3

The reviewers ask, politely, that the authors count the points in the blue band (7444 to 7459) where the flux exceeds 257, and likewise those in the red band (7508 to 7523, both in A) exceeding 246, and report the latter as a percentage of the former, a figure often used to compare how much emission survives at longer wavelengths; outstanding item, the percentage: 71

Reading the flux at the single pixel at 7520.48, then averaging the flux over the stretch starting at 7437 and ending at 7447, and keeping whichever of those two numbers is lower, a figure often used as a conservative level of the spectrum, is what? 227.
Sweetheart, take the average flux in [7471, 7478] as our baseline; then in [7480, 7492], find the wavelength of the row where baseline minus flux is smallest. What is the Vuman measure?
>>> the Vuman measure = 7485.93 A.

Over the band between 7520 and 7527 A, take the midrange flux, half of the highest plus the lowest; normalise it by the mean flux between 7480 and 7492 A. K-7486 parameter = 1.06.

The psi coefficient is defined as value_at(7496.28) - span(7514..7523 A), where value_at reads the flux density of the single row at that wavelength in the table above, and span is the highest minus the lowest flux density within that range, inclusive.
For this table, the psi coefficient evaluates 176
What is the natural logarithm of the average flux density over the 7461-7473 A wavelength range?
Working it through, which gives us 5.59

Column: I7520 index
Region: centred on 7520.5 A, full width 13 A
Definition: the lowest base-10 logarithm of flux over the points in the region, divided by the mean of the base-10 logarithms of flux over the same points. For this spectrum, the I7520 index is 0.977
